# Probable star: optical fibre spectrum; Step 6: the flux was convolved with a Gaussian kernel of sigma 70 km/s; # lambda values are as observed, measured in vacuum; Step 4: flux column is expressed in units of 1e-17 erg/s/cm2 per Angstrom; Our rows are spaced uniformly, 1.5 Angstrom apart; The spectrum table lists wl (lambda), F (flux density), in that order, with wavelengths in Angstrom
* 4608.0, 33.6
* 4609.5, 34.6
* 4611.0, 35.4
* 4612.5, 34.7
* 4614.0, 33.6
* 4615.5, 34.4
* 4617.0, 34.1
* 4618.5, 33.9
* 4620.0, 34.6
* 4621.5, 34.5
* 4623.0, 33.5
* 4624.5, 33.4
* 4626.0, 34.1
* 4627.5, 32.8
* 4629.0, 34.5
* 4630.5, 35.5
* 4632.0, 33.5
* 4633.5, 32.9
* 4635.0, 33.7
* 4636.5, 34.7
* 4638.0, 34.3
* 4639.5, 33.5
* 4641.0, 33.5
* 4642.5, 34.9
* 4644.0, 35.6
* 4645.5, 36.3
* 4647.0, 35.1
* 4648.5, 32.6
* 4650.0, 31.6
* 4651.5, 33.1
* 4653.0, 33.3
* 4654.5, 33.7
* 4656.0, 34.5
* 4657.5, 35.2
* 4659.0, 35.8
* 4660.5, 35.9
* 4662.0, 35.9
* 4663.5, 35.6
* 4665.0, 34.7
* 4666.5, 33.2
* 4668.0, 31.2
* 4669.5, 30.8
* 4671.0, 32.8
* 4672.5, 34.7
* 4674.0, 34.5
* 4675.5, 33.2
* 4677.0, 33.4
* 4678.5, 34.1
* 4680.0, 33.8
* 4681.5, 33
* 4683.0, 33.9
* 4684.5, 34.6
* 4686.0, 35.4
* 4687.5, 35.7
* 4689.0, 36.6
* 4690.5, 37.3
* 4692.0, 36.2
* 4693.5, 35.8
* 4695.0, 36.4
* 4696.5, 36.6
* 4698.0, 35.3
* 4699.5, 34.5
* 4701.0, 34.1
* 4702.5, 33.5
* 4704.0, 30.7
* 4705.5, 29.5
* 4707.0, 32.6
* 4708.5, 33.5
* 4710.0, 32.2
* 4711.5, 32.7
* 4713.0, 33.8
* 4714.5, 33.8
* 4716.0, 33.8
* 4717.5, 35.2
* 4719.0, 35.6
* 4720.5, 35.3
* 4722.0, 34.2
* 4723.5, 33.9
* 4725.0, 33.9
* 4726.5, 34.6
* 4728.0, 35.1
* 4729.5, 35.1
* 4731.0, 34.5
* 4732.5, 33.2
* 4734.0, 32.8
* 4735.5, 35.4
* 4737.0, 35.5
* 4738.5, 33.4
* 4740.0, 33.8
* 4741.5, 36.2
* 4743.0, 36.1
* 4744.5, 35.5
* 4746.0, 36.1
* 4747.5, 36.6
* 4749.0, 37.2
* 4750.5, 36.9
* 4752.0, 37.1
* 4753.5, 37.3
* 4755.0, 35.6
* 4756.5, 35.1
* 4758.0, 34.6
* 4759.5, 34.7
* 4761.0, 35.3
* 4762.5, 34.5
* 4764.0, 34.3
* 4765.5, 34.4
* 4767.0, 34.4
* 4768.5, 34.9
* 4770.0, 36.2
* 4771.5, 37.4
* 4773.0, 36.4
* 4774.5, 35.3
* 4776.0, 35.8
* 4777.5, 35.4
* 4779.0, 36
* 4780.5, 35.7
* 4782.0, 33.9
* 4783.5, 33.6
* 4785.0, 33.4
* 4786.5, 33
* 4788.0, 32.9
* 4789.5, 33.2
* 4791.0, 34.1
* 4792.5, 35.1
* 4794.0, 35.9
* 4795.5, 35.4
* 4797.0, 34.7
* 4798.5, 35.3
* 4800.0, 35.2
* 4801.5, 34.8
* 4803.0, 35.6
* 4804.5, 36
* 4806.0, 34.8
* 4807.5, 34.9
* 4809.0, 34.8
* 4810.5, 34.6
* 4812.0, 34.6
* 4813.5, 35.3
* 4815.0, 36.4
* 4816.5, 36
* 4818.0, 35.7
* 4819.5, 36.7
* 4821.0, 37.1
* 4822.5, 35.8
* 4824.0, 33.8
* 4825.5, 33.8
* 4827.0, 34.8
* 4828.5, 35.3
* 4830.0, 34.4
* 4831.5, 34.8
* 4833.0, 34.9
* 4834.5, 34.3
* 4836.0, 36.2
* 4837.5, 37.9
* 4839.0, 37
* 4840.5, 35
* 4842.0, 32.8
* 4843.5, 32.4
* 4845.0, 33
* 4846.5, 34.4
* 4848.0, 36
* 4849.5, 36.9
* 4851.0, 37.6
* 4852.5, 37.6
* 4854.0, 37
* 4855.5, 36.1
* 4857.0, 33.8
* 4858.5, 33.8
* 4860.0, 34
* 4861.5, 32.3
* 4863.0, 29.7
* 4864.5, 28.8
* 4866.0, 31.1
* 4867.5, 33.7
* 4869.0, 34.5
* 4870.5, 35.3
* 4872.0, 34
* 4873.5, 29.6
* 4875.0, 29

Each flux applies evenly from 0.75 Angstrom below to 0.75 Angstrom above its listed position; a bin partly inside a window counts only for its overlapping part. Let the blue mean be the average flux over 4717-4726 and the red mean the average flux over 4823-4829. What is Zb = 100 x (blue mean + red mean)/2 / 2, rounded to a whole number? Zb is 1728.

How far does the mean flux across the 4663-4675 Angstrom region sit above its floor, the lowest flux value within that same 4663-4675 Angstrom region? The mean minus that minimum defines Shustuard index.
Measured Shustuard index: 2.6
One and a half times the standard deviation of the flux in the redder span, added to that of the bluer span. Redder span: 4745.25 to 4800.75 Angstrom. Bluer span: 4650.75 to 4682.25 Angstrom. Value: 3.2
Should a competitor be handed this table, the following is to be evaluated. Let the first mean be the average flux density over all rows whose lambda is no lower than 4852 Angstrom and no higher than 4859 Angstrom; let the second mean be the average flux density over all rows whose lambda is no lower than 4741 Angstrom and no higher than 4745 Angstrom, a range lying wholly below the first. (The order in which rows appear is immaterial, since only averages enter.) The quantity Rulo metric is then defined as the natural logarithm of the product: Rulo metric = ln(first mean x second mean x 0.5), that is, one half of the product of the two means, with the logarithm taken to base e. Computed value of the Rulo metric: 6.46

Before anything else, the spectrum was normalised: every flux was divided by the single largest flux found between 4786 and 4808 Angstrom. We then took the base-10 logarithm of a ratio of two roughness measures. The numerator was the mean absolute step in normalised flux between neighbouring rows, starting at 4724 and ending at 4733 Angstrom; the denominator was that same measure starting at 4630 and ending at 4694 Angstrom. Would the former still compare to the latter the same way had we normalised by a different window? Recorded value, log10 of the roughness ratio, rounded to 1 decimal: -0.1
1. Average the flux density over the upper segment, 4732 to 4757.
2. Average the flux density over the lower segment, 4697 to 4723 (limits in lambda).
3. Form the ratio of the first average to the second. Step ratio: 1.059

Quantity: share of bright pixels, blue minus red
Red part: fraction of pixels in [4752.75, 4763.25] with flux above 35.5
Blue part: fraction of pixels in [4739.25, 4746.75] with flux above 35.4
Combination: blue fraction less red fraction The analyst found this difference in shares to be 0.5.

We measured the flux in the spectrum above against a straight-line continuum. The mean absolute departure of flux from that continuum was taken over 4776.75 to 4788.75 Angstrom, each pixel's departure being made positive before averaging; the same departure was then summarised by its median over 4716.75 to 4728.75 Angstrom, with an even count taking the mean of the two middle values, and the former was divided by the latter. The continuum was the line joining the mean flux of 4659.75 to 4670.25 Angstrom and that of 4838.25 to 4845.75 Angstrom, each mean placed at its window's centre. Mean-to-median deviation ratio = 1.15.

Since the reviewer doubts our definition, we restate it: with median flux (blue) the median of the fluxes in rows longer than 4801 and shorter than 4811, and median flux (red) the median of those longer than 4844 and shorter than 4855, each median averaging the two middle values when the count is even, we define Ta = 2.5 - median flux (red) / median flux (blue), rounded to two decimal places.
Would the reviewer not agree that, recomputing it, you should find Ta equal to 1.44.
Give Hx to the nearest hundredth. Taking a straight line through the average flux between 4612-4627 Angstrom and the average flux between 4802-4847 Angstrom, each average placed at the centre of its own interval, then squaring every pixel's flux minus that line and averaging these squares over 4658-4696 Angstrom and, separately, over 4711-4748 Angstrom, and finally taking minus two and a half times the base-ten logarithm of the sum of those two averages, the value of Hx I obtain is -1.42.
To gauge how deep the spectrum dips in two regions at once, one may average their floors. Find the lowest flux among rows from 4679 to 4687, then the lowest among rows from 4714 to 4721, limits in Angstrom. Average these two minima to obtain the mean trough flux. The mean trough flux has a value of 33.4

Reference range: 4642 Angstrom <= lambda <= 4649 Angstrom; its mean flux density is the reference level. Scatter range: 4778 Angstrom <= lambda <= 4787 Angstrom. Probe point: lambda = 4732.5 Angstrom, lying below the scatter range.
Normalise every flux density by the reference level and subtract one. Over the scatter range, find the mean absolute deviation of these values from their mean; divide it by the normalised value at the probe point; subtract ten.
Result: -10.6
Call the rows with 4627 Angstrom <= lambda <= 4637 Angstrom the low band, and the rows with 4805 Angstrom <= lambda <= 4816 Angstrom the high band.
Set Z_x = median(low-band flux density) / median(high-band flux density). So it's 0.968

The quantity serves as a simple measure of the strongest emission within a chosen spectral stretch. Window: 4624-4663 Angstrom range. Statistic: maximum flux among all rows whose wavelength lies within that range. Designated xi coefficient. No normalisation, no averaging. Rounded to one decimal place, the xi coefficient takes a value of 36.3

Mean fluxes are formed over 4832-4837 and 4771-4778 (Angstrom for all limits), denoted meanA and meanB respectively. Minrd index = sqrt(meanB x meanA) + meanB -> 71.7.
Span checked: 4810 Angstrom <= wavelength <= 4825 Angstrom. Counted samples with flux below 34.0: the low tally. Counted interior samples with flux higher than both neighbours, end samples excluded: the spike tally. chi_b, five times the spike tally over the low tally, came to 10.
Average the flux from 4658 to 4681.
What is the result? 34.0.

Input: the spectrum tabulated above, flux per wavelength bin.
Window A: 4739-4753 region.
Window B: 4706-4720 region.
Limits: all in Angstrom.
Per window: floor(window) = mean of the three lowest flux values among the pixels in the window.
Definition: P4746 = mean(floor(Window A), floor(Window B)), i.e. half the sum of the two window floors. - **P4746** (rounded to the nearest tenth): 33.8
